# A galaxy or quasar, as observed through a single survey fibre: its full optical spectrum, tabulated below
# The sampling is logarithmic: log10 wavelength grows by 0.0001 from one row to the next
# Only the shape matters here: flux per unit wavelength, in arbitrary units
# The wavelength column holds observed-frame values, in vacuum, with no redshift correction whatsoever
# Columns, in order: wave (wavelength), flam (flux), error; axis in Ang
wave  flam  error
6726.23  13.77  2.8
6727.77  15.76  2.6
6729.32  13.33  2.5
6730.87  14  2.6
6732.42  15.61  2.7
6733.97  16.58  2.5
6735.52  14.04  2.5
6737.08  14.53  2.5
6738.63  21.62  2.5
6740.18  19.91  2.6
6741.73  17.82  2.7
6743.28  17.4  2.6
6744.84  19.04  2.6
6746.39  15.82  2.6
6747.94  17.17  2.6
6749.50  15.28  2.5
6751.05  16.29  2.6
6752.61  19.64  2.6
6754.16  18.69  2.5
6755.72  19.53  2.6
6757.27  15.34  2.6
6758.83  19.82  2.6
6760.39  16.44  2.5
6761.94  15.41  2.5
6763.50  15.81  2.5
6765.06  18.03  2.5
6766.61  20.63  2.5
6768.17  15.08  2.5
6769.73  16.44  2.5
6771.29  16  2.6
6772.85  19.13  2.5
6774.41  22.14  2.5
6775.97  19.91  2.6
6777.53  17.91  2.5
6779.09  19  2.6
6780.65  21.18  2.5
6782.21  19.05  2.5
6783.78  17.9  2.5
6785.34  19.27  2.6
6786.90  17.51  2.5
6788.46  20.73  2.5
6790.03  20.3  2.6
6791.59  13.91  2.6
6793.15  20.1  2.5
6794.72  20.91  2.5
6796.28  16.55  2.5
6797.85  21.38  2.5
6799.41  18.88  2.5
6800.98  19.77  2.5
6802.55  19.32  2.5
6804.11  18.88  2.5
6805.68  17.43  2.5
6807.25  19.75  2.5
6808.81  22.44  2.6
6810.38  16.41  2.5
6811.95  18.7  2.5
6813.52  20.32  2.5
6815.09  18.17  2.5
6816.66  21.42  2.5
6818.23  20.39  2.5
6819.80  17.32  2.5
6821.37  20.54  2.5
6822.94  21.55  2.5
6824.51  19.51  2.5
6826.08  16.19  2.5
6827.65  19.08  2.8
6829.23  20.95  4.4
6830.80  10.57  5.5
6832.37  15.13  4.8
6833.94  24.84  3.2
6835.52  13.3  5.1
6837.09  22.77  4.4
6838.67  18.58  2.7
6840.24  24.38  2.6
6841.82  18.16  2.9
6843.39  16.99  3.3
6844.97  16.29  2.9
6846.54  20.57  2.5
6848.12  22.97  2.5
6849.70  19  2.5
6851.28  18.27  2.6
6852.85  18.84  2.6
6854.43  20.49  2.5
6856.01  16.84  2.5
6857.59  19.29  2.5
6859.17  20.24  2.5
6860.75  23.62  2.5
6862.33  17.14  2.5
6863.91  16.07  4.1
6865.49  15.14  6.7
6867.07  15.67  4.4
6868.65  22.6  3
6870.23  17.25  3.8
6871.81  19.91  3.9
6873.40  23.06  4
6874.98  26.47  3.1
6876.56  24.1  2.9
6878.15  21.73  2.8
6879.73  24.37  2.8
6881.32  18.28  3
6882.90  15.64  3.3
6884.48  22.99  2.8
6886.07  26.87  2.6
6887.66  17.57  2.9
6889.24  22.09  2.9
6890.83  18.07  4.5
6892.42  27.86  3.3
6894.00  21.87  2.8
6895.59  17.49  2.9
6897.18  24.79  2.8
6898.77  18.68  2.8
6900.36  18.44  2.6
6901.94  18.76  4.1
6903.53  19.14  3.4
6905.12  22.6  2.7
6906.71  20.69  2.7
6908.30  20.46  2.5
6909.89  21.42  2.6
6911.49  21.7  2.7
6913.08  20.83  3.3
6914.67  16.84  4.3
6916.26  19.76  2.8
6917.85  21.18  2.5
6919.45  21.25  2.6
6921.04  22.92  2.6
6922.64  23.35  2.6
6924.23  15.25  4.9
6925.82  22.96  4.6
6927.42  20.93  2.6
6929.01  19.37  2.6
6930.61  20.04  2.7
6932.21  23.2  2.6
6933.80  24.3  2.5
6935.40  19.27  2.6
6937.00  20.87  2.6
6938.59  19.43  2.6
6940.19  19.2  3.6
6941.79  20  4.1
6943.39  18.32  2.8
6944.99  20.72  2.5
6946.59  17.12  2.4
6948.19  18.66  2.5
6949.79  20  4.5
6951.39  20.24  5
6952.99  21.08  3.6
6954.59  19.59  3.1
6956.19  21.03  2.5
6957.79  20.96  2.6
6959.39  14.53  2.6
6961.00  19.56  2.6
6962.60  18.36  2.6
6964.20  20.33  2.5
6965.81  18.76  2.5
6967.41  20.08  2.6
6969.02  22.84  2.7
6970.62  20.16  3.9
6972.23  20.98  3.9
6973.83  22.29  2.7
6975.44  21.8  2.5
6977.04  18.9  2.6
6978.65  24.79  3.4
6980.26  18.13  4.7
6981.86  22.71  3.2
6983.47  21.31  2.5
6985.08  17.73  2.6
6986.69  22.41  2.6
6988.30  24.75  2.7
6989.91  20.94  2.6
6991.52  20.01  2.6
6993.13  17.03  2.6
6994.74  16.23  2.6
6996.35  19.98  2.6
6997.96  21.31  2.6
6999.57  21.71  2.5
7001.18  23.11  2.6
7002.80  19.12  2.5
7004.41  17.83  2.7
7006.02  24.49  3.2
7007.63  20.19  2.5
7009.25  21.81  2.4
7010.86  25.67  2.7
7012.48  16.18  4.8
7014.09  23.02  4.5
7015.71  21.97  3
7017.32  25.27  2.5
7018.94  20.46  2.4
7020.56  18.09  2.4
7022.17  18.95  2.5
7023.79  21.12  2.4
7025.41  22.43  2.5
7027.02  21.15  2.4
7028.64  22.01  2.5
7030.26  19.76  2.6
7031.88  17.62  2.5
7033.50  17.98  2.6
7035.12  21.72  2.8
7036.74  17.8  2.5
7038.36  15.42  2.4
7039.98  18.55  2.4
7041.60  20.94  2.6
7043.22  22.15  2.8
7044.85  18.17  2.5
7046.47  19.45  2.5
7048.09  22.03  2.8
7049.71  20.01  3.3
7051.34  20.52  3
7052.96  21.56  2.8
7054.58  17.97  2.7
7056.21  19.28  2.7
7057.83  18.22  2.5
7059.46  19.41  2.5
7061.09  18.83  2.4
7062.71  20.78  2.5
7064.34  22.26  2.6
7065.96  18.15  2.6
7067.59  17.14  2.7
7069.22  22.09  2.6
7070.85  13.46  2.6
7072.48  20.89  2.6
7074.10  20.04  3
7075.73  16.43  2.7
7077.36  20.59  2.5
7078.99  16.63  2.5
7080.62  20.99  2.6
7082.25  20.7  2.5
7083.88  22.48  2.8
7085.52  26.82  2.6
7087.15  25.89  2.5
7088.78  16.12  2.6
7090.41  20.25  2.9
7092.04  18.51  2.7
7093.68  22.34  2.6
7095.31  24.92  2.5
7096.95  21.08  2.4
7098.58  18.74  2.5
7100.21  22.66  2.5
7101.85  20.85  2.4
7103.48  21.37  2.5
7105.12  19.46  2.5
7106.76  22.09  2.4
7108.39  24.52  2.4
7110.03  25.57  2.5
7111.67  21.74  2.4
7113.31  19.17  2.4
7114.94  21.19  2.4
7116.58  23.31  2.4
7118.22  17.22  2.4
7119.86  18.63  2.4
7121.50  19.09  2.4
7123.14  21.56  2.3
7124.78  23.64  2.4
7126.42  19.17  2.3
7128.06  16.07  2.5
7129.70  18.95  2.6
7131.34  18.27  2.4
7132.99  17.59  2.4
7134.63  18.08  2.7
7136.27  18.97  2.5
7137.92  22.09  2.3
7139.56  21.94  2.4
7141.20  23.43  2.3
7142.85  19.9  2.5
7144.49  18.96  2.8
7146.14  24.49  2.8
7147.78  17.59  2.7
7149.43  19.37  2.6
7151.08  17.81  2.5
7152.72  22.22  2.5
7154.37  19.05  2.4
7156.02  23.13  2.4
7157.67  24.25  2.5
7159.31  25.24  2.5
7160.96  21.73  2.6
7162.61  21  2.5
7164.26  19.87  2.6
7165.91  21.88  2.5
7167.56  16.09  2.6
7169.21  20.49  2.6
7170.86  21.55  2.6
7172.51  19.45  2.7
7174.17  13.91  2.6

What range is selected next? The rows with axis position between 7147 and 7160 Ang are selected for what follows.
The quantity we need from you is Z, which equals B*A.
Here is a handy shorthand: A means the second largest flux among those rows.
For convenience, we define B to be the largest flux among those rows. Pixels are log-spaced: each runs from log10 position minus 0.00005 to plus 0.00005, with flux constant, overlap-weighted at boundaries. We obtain 612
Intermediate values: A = 24.25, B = 25.24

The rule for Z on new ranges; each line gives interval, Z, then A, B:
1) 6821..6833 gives 451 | 20.95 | 21.55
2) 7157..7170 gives 612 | 24.25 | 25.24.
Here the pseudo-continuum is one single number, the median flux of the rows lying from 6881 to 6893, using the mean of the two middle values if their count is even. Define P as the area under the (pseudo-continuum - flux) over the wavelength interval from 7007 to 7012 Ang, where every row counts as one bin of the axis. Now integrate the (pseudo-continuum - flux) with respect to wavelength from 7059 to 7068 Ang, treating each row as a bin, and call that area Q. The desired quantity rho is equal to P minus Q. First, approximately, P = -10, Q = 6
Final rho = -16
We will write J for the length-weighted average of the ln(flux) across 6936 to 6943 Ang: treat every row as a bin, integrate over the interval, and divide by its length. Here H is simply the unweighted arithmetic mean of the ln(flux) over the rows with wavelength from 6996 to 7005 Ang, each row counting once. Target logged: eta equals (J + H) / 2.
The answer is 3.00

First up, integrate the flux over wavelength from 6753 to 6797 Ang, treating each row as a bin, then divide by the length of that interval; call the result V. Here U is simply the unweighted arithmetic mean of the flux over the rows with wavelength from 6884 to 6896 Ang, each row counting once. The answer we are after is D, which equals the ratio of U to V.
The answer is 1.19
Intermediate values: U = 21.9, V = 18.3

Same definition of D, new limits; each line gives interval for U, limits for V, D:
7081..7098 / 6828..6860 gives 1.16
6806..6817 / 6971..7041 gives 0.95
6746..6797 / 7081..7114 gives 0.83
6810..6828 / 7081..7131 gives 0.91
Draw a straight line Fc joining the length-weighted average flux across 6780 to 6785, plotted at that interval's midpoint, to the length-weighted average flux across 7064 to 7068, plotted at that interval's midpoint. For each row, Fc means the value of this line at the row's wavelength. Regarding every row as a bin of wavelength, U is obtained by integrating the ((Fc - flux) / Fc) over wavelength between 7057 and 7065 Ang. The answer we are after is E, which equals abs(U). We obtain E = 0.34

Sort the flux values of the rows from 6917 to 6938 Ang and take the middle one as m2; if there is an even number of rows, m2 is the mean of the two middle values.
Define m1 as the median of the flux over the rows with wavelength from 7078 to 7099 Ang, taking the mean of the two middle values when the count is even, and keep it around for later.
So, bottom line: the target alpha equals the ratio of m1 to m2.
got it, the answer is 0.99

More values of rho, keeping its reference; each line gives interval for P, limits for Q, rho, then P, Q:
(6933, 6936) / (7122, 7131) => -9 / -5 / 4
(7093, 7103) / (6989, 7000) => -22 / -16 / 7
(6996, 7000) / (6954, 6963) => -14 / -3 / 10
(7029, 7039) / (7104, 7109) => 24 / 16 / -8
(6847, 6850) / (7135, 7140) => -1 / -3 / -2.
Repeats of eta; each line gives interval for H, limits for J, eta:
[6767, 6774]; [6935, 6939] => 2.90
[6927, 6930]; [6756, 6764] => 2.91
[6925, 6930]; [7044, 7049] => 3.02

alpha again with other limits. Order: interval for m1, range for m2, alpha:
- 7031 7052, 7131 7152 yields 1.03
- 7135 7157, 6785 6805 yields 1.03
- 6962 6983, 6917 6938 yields 0.96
